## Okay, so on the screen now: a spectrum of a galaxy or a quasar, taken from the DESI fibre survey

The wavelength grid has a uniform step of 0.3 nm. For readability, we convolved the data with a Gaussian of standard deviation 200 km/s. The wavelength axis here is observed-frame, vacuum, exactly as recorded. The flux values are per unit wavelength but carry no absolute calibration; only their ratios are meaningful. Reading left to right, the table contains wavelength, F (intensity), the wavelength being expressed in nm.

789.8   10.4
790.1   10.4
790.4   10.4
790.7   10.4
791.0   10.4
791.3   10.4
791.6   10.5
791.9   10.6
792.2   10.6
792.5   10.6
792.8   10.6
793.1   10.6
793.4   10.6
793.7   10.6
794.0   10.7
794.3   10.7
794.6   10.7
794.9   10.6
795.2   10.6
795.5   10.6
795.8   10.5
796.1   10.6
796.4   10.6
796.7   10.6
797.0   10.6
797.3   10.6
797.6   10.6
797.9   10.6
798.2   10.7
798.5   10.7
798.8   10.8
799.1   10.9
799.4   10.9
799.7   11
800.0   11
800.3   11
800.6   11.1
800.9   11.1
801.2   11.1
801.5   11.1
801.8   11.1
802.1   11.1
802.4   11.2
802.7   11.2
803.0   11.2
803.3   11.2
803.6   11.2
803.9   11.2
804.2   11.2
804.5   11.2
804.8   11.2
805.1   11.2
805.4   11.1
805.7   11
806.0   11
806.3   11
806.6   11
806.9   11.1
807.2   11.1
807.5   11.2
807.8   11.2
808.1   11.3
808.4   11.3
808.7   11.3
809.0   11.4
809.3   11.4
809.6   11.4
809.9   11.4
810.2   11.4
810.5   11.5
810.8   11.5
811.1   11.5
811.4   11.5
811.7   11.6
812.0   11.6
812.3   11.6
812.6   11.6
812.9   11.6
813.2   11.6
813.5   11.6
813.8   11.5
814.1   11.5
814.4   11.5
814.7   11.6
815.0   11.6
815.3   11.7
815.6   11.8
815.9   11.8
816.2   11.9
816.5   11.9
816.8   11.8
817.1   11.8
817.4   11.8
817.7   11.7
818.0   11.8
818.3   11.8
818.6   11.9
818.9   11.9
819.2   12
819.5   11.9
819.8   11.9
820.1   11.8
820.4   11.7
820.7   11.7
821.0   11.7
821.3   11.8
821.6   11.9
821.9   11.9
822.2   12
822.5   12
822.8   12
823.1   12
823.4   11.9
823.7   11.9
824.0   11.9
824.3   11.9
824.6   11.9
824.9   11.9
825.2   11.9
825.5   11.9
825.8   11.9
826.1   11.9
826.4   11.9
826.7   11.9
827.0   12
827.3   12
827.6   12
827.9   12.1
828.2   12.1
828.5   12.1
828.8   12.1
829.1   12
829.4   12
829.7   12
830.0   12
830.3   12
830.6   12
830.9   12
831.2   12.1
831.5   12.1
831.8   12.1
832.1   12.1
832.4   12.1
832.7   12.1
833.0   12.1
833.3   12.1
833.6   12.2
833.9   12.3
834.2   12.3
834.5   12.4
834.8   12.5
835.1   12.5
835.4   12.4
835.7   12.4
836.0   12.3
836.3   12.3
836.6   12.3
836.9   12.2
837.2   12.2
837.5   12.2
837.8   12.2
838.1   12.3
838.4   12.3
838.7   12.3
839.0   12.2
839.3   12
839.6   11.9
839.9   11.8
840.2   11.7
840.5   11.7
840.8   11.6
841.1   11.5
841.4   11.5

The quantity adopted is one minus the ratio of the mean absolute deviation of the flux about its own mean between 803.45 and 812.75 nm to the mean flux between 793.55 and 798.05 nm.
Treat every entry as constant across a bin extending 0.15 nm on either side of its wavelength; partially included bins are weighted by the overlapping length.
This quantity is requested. 0.984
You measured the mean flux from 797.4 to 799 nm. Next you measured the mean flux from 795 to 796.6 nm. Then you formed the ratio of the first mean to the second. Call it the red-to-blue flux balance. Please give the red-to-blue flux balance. 1.01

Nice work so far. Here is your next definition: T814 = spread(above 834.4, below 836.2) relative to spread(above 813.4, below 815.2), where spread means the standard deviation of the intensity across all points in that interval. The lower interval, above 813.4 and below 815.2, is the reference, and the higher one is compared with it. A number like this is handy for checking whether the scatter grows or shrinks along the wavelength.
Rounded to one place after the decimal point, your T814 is 1.4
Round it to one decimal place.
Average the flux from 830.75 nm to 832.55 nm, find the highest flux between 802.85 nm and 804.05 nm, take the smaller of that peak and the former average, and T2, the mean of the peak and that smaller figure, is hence 11.2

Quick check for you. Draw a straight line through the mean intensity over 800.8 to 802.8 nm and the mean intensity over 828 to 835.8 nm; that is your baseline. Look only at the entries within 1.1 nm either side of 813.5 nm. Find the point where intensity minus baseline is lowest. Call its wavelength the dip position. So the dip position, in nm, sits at 814.4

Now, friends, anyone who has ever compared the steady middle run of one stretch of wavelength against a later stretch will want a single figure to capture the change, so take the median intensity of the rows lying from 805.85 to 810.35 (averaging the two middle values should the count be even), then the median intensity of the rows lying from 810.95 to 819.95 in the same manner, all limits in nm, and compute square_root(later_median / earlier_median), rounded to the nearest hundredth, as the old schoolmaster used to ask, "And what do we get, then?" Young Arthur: 1.02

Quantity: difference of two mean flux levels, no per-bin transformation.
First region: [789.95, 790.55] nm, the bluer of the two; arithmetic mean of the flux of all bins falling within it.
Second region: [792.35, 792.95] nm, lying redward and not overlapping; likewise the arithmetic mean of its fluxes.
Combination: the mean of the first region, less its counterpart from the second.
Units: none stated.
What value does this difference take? -0.2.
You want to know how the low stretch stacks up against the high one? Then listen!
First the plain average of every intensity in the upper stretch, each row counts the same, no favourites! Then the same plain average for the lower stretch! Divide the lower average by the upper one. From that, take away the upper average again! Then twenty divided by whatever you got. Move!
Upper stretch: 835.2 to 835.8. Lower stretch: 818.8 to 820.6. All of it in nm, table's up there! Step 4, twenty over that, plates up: -1.75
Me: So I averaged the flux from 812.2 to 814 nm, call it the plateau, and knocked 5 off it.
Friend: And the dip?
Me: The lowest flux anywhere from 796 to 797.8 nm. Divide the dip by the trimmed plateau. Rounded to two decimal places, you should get 1.61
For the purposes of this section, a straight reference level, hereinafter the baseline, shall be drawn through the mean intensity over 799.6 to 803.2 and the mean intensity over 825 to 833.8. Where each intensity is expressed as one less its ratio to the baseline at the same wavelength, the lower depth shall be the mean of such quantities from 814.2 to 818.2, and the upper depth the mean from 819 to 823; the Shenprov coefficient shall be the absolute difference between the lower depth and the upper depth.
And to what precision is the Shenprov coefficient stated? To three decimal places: 0.003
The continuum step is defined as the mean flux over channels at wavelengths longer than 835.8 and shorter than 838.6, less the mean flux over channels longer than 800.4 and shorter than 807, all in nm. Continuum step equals 1.1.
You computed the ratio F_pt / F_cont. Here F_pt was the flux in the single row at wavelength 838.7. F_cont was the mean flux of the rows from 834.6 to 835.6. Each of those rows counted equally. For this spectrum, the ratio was 0.987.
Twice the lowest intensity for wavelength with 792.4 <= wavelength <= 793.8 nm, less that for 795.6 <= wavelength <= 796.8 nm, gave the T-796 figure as 10.7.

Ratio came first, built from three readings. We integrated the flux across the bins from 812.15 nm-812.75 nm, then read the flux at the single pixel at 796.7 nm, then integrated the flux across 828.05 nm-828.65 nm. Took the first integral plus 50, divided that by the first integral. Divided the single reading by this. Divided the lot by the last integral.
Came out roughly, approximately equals 0.178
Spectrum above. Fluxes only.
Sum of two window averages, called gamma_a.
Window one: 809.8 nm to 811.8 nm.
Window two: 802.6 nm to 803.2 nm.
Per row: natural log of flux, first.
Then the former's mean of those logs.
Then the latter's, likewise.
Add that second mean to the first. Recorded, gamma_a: 4.86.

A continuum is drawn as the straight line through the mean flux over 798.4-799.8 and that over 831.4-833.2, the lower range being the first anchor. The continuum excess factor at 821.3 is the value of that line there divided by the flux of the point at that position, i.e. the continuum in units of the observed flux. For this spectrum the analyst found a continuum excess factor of 0.991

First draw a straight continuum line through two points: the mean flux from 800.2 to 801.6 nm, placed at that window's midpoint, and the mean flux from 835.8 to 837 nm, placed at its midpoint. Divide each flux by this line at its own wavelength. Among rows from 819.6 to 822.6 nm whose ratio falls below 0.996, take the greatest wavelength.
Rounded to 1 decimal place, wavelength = 821.0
